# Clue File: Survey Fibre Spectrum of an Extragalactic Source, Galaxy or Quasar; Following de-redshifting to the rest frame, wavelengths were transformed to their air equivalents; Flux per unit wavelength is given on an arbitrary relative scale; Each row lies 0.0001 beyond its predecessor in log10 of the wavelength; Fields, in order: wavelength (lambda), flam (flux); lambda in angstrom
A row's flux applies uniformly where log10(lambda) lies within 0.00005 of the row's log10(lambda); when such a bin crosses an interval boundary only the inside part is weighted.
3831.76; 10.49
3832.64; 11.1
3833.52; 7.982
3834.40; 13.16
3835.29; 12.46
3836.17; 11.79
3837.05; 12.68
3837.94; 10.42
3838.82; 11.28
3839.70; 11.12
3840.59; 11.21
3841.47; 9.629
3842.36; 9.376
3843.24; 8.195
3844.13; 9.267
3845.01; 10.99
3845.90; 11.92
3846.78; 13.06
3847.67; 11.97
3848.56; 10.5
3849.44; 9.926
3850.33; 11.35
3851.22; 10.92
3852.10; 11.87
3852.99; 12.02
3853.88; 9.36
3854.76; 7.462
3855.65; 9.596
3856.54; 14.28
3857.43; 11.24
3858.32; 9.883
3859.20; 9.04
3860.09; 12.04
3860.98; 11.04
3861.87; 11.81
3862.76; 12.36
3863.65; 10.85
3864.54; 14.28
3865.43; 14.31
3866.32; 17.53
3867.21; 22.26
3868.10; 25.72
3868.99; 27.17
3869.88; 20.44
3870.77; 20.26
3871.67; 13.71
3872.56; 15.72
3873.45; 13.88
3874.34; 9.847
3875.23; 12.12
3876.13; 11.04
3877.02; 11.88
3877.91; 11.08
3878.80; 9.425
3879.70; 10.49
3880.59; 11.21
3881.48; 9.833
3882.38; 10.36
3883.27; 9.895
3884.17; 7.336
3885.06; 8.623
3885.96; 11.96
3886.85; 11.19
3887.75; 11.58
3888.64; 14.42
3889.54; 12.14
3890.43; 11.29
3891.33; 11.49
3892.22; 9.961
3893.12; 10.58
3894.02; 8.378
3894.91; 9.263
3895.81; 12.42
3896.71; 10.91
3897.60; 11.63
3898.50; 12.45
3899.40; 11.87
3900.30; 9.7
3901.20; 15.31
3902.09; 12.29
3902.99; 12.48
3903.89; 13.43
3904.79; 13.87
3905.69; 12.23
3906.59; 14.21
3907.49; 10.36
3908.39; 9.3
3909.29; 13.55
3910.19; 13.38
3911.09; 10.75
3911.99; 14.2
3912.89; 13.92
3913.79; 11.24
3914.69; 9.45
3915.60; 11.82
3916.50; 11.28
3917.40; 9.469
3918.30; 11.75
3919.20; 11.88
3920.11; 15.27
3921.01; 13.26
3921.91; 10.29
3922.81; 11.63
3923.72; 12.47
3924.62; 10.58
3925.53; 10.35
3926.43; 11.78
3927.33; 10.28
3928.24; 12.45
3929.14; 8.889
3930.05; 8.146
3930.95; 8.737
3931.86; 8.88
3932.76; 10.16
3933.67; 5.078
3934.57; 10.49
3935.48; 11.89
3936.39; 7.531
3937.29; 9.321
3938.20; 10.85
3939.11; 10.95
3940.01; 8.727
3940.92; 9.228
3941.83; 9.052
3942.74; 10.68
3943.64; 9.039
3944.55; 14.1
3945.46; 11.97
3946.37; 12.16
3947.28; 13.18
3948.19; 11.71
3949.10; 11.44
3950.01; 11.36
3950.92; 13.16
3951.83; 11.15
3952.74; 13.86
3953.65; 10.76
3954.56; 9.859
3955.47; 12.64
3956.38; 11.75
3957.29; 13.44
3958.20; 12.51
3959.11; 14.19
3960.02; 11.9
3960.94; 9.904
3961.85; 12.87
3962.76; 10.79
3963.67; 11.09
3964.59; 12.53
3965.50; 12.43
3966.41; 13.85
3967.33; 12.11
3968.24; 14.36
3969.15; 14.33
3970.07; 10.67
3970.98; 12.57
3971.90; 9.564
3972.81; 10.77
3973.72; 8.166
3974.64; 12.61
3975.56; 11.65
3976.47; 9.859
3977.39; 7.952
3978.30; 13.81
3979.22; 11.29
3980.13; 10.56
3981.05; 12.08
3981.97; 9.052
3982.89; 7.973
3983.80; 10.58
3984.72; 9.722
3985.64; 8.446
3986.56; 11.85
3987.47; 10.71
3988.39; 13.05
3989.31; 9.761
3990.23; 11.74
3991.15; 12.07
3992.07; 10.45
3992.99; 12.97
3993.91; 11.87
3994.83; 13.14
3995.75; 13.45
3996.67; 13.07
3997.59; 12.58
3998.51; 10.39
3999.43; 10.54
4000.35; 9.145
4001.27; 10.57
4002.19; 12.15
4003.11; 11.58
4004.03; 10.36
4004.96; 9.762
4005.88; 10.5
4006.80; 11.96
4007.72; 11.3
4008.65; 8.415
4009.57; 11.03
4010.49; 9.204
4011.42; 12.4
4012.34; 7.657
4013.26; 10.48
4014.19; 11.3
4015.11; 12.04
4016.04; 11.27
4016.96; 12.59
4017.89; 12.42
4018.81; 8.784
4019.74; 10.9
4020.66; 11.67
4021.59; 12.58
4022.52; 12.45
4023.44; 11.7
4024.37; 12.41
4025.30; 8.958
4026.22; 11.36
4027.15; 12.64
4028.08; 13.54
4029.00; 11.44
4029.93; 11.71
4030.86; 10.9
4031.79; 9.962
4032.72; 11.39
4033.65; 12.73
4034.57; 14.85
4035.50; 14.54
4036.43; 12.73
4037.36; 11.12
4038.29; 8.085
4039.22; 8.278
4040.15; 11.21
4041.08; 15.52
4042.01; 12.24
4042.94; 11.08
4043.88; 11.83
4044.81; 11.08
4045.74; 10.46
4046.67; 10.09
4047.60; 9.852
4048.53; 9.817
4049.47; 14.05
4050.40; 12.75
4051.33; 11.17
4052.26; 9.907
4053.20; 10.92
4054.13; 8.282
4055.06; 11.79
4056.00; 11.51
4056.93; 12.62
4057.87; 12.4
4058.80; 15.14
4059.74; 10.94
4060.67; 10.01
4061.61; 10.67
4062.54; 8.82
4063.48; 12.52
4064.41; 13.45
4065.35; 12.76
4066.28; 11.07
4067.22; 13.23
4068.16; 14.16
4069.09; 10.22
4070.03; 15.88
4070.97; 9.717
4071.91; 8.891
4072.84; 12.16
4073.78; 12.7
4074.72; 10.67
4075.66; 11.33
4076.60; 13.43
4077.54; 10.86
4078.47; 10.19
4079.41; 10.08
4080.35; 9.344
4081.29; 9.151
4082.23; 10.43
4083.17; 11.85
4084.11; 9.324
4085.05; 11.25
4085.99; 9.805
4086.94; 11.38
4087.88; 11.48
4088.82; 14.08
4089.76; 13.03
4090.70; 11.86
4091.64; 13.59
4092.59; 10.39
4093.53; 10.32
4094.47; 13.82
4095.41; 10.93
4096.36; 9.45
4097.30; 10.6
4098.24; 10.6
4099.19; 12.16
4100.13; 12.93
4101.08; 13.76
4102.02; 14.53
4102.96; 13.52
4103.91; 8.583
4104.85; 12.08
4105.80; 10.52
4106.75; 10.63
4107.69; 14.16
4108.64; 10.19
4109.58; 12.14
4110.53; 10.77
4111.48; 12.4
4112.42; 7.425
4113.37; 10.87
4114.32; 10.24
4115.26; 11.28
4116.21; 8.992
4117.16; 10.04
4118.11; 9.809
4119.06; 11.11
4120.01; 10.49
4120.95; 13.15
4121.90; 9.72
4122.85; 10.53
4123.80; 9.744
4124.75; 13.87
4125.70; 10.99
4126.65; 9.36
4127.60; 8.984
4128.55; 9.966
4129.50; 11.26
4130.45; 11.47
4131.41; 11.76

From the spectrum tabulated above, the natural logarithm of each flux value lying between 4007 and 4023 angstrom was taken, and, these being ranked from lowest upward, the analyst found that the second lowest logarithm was 2.13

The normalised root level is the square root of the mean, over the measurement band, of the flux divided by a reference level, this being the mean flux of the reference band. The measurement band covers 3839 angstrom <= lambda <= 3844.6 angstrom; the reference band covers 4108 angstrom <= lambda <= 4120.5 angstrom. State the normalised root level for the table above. 0.97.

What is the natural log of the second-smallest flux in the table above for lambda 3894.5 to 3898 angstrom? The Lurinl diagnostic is 2.39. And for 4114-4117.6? 2.31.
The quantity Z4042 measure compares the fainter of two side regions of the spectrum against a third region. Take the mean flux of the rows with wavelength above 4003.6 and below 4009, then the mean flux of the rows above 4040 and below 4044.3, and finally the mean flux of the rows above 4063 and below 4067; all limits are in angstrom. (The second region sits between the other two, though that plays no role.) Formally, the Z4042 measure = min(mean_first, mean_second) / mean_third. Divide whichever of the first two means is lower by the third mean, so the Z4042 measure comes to 0.83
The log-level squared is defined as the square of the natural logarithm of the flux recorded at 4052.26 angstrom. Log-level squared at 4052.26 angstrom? 5.26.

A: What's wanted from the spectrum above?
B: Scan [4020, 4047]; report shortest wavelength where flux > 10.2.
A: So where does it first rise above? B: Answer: 4020.66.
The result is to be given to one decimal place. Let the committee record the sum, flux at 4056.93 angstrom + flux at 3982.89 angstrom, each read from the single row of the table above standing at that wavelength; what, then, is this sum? 20.6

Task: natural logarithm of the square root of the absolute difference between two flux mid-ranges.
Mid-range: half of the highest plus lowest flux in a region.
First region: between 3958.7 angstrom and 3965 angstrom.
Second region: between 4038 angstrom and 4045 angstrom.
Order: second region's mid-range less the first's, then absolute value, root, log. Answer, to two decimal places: -0.70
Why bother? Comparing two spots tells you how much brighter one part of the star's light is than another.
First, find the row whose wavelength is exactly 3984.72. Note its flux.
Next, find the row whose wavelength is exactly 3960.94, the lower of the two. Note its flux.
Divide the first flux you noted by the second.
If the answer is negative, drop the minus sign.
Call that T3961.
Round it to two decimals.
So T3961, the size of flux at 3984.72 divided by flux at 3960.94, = 0.98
